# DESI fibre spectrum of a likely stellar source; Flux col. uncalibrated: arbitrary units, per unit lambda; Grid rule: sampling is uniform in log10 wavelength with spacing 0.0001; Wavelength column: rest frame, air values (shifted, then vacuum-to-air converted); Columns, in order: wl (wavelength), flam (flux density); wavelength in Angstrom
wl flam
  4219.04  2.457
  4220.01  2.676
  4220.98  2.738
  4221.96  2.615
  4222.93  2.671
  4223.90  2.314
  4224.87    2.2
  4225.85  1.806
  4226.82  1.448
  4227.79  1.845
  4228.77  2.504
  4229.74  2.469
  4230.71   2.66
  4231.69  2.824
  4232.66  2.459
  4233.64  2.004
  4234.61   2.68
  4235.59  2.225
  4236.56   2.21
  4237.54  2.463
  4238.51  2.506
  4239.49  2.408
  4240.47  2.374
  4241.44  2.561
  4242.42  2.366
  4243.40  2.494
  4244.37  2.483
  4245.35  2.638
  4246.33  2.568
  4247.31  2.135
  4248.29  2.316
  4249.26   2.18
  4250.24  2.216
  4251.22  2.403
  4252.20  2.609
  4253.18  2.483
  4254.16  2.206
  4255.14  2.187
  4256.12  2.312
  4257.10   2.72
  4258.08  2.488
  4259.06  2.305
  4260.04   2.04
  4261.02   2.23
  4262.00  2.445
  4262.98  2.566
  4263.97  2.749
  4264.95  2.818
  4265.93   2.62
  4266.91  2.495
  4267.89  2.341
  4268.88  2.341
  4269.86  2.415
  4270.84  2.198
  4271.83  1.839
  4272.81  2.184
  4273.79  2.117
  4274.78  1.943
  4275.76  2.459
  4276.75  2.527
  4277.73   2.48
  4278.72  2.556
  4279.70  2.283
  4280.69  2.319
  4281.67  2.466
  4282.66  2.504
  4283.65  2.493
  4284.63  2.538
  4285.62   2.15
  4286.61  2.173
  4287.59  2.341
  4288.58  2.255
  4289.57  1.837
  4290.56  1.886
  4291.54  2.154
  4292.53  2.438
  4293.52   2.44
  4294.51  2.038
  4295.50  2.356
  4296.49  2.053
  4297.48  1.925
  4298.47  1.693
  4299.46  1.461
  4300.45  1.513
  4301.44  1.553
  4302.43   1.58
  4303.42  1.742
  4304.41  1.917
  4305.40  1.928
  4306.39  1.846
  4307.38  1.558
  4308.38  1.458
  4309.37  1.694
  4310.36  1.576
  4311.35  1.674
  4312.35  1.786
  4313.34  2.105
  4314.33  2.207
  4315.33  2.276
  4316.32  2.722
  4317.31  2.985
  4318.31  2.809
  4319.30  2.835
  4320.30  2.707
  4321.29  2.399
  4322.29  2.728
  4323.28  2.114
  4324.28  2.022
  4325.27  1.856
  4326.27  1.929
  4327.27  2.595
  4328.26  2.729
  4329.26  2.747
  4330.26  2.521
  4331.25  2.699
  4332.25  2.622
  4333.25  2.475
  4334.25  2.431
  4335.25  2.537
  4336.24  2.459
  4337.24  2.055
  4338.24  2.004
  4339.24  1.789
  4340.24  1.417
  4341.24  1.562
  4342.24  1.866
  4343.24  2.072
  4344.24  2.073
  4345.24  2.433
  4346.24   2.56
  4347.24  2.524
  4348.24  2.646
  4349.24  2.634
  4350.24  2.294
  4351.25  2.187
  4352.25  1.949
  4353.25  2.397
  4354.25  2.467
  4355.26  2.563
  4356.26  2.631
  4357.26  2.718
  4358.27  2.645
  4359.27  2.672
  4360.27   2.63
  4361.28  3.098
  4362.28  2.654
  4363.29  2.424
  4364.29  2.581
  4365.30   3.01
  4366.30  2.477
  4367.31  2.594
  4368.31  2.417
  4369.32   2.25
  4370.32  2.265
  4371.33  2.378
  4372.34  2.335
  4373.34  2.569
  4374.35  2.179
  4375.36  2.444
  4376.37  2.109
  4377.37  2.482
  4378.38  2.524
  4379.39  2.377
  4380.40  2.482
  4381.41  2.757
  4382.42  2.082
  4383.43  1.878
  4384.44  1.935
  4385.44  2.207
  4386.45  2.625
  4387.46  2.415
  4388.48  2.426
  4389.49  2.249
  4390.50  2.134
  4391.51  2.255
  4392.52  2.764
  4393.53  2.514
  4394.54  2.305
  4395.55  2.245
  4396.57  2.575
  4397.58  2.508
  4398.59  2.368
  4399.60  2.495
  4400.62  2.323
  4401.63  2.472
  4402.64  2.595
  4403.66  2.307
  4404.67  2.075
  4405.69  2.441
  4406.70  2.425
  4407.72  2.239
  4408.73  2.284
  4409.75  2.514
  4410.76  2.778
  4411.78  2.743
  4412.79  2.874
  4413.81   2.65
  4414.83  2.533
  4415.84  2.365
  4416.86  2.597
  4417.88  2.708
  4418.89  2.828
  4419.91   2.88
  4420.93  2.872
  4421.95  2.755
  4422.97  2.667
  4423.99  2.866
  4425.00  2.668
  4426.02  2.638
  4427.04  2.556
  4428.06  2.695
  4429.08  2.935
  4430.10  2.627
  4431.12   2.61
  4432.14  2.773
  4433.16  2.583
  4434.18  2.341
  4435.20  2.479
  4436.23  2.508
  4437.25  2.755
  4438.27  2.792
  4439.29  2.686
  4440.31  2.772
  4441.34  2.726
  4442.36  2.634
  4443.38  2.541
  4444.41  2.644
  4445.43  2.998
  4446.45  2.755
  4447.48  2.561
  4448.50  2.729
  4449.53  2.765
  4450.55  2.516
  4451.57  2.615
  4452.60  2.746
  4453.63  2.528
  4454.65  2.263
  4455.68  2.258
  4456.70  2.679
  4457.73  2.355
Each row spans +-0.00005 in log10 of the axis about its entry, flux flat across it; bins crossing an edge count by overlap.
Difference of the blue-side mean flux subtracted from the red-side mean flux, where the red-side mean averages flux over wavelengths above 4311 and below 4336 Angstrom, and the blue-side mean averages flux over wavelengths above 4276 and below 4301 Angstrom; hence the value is 0.23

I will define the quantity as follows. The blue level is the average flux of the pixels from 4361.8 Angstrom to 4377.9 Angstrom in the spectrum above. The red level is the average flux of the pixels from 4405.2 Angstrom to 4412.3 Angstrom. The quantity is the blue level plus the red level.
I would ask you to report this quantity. 4.94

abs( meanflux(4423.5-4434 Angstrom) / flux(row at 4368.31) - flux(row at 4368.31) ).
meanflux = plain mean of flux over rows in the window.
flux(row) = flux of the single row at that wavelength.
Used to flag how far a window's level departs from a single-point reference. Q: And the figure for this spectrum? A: 1.3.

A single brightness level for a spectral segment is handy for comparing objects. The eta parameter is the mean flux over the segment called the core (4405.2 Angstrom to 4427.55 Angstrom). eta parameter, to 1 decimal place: 2.6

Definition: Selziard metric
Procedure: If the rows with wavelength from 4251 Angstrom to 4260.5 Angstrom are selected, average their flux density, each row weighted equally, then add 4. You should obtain 6.38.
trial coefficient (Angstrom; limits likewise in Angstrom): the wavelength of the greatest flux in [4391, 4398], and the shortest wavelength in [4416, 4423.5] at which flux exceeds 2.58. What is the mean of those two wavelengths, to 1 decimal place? 4404.7 Angstrom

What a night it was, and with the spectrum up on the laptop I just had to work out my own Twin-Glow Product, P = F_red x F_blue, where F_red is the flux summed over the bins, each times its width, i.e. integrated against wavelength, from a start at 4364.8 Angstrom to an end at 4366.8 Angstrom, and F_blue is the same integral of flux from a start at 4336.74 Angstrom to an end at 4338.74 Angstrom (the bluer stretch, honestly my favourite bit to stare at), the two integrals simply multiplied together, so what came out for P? 22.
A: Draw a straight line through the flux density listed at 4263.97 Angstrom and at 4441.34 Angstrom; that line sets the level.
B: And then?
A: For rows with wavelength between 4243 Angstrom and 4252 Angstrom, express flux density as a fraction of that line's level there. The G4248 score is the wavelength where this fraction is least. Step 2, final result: 4247.31 Angstrom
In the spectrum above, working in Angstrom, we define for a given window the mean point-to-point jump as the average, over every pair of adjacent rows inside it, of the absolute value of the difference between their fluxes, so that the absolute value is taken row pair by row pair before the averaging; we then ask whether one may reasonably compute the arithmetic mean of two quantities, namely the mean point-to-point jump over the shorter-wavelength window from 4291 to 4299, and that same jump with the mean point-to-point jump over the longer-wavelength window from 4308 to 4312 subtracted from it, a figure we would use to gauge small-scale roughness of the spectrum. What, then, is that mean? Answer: 0.16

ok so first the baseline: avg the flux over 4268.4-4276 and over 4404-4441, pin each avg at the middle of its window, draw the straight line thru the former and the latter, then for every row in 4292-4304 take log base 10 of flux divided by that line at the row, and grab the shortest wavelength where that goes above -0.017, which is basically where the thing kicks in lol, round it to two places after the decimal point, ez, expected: 4292.53 Angstrom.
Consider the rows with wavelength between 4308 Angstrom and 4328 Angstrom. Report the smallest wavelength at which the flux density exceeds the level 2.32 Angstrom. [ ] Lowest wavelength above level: 4316.32 Angstrom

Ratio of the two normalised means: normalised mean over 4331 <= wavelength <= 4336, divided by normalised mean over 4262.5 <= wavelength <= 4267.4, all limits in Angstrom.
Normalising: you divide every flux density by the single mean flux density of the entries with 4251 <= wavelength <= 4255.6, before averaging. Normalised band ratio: 0.96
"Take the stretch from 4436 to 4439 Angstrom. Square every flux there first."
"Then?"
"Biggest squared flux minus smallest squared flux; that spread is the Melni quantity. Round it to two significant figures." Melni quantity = 1.5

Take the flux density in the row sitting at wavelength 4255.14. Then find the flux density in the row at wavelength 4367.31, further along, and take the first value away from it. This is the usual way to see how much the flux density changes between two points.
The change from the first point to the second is 0.41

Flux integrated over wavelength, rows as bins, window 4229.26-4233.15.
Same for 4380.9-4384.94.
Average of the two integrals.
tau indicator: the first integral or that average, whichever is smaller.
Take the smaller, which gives 9.4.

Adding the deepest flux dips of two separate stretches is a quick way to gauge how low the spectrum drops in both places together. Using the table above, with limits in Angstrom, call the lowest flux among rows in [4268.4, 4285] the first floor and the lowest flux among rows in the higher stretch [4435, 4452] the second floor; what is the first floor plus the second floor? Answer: 4.32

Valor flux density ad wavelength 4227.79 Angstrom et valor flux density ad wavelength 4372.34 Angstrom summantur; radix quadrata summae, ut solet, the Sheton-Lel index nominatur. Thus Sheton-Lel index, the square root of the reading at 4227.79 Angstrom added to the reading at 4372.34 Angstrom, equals 2.04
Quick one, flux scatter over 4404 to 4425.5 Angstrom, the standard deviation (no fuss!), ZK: 0.23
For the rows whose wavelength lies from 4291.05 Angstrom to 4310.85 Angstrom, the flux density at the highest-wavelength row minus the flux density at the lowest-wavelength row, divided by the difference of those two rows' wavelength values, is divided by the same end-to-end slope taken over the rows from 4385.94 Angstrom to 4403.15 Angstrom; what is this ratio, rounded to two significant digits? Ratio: 17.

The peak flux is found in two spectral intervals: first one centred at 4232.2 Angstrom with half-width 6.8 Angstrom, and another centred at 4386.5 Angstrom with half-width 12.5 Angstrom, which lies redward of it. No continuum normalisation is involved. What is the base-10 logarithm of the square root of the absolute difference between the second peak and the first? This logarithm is -0.61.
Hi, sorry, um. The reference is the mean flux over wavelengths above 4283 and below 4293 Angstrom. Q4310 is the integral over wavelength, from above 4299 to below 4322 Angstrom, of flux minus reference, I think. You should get -5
